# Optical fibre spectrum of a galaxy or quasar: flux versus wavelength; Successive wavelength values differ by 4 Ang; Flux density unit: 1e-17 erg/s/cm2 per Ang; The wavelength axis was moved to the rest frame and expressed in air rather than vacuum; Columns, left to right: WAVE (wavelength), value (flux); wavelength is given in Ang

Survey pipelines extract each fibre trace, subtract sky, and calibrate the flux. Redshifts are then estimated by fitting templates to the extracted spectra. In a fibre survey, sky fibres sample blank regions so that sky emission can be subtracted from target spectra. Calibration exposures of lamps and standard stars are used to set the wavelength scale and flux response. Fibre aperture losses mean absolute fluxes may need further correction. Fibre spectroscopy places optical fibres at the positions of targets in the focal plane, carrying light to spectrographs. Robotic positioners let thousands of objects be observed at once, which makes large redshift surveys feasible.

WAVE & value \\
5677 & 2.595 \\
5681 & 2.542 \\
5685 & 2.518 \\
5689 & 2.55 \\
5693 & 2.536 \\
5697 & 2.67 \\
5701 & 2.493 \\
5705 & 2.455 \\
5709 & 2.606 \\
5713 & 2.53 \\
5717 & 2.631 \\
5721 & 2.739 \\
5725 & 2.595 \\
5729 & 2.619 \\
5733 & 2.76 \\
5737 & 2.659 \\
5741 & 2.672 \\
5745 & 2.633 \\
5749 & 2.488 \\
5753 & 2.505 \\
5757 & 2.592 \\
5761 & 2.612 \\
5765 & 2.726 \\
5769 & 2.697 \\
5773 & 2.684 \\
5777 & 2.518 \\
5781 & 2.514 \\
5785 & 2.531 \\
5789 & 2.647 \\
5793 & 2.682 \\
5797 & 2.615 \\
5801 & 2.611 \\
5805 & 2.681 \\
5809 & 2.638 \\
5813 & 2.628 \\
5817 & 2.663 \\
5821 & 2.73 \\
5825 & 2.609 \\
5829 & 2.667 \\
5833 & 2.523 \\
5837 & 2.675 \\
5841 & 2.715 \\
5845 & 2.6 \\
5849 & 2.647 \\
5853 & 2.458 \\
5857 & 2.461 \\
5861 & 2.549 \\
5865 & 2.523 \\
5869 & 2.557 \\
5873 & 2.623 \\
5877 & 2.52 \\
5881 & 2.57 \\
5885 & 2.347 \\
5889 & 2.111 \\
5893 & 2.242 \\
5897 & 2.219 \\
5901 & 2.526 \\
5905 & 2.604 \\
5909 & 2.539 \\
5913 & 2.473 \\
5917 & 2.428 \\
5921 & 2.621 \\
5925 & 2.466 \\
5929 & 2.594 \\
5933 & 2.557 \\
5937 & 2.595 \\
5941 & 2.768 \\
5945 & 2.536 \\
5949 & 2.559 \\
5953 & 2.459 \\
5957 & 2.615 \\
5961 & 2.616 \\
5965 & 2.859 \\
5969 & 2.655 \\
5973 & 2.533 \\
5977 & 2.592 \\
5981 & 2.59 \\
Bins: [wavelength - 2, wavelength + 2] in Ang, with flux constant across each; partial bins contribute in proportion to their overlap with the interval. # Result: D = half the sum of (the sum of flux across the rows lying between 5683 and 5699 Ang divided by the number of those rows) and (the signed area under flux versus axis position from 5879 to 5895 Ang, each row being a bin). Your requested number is 19.8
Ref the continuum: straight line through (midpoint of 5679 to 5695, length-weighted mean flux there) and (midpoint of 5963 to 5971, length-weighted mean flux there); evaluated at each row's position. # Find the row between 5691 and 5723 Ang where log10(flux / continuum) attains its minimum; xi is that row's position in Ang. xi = 5705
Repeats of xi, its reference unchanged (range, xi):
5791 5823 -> 5801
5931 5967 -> 5953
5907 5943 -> 5917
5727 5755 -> 5749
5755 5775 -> 5757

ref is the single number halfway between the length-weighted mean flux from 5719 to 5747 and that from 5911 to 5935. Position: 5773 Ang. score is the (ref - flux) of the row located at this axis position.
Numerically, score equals -0.09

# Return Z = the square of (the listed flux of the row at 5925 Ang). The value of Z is 6.1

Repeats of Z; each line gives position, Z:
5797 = 6.8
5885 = 5.5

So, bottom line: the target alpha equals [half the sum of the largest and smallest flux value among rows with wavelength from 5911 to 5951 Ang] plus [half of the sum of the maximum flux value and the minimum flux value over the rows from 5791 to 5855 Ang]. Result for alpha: 5.19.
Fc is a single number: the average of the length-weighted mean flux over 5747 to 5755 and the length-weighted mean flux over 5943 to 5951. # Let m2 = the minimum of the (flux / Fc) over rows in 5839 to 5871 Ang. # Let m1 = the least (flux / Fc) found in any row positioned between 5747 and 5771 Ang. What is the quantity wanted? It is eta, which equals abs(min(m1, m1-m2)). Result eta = 0.012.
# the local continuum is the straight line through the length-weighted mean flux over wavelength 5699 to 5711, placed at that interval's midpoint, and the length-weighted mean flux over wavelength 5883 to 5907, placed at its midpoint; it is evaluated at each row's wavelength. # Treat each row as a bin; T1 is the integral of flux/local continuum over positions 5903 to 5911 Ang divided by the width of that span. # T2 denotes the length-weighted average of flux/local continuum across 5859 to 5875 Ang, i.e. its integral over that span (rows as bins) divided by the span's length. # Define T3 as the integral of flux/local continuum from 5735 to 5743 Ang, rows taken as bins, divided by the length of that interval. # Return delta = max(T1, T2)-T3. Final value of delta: 0.031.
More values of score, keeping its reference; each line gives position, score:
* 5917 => 0.17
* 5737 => -0.06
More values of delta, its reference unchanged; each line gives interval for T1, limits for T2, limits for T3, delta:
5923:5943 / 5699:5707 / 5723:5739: 0.060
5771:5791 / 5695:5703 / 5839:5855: -0.038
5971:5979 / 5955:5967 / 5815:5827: 0.076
